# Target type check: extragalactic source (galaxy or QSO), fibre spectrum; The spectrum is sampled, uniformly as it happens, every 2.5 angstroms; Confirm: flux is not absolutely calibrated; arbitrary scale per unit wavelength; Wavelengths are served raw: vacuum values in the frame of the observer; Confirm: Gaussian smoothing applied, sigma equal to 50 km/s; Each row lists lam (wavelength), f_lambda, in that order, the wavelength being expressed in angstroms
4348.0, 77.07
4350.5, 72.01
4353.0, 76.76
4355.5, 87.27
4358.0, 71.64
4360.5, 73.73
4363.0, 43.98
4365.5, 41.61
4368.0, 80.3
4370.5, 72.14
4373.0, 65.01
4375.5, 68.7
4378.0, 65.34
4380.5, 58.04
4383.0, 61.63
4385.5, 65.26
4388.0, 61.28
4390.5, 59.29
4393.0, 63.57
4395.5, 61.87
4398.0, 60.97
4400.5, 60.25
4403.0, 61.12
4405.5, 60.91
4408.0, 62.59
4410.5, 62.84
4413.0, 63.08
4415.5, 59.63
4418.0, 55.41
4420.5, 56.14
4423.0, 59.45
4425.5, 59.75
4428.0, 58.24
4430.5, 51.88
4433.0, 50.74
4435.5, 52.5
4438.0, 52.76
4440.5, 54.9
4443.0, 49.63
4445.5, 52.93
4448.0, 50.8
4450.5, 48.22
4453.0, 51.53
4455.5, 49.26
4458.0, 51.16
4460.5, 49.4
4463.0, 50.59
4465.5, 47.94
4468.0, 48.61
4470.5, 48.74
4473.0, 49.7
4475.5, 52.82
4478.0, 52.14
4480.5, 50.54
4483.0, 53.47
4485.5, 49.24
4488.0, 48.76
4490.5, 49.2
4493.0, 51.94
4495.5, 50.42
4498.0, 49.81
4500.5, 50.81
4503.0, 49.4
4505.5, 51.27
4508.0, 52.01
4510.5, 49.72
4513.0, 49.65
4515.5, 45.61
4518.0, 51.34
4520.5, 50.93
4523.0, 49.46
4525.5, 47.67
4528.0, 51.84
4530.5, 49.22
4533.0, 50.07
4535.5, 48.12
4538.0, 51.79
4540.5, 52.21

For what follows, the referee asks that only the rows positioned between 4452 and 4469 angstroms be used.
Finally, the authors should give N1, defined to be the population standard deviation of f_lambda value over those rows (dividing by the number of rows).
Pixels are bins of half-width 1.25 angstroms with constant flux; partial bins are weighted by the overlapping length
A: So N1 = 1.2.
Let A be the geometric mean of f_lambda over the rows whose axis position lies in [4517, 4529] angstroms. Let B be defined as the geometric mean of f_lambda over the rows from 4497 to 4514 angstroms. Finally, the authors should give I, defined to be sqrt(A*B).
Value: 50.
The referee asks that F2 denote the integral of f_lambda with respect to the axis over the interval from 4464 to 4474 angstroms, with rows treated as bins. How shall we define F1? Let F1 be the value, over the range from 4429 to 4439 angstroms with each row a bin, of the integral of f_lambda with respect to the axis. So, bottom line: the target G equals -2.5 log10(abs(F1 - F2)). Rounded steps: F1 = 521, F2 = 488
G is -3.8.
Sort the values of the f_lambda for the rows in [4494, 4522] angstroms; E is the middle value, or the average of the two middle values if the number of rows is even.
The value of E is 50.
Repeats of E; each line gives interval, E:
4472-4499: 50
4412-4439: 56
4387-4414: 61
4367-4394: 65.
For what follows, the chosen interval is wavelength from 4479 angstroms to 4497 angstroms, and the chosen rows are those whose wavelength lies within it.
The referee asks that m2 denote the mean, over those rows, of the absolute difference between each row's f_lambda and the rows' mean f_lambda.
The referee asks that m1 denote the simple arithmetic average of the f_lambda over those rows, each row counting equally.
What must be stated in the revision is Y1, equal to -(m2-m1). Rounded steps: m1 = 50.5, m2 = 1.3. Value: 49.2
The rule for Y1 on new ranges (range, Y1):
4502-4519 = 48.4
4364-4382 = 56.1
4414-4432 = 54.9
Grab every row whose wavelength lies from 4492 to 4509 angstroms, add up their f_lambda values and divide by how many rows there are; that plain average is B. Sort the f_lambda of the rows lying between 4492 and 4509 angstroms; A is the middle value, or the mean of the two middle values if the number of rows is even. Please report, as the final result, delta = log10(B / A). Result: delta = 0.0000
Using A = 51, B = 51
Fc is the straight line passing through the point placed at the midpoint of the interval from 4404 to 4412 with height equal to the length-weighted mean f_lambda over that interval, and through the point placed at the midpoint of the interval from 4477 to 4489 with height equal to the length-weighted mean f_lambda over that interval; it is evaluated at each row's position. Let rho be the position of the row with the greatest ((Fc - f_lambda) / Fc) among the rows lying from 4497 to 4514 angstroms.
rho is 4498.0 angstroms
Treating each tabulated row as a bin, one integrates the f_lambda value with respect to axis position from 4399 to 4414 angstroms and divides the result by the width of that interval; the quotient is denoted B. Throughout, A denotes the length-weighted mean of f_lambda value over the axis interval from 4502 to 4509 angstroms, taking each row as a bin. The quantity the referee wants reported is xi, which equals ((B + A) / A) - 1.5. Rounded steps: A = 51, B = 61.8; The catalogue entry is 0.71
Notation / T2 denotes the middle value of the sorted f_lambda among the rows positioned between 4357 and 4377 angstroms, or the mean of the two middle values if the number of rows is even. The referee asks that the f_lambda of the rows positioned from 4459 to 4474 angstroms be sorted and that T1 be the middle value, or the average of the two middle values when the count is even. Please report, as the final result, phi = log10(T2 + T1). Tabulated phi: 2.08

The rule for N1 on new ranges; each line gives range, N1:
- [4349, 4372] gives 14.7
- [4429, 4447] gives 1.6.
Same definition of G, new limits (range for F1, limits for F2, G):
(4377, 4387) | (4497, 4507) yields -5.2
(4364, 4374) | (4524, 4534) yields -5.4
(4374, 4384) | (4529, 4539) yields -5.3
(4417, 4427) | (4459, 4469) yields -4.8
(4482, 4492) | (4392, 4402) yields -5.1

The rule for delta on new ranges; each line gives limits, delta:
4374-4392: 0.0081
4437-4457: 0.0008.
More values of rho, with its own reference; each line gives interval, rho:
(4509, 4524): 4515.5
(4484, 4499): 4488.0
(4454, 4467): 4455.5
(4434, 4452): 4450.5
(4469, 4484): 4470.5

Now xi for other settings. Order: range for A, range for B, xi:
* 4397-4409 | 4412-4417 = 0.50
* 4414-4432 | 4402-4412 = 0.58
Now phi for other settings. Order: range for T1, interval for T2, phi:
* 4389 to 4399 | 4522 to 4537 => 2.04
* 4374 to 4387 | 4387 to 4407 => 2.10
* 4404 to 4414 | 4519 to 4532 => 2.05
